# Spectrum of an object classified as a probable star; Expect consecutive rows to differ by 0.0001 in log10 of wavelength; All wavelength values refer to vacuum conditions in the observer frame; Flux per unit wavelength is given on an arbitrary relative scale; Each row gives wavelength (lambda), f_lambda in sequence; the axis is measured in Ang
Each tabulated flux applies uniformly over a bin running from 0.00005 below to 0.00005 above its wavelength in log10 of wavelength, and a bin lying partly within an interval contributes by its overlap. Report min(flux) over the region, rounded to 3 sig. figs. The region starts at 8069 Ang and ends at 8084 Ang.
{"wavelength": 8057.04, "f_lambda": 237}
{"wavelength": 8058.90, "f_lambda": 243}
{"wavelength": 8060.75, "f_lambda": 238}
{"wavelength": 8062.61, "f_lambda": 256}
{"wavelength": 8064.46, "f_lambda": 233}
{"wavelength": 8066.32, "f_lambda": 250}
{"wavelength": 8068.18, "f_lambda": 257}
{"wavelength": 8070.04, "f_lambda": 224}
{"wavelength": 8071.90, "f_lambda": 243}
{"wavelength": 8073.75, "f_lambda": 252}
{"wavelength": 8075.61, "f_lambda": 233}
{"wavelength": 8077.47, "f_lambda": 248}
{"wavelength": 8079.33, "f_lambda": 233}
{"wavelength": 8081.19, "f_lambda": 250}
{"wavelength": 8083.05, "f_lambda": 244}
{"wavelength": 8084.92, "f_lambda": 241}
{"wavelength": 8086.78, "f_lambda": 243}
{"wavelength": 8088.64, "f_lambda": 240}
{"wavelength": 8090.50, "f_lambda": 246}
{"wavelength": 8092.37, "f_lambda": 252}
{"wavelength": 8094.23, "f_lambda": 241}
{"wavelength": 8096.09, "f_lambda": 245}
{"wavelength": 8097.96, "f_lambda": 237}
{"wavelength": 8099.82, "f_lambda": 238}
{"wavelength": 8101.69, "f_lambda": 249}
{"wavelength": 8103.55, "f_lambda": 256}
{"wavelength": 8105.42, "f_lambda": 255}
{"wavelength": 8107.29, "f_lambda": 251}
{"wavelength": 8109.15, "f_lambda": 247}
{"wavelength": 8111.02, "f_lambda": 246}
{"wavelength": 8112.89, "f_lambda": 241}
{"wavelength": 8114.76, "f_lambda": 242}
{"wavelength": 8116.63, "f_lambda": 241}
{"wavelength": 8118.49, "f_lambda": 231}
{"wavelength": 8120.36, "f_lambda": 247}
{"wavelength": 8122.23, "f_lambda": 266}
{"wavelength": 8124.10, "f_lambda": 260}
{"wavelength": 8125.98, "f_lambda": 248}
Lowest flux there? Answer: 224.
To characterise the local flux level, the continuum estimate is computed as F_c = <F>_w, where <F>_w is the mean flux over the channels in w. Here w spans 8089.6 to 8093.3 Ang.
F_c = 249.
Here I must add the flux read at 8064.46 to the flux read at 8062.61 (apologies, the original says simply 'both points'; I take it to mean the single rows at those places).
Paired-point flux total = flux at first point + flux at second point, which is 489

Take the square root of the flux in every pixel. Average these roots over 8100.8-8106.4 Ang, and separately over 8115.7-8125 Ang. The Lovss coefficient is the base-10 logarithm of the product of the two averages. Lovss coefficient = 2.40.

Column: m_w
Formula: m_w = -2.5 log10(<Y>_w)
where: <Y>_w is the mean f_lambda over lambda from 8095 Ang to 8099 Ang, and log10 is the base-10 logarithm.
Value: -5.96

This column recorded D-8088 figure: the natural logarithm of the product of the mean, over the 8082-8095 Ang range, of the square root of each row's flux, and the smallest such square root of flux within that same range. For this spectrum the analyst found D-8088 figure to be 5.49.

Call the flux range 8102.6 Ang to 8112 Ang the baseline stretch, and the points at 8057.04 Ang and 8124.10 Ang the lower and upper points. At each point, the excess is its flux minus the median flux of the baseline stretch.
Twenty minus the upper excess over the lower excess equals 20.6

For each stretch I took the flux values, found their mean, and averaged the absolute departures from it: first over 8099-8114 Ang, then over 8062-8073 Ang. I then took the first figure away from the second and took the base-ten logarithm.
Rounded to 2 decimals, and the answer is 0.75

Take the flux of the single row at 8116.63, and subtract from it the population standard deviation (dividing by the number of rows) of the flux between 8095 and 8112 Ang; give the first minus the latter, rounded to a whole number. 235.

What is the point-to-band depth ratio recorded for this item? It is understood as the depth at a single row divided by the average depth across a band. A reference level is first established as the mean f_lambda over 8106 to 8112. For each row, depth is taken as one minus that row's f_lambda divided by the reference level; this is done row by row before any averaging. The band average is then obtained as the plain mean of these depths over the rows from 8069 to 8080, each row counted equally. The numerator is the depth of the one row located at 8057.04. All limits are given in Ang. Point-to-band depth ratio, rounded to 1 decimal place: 1.2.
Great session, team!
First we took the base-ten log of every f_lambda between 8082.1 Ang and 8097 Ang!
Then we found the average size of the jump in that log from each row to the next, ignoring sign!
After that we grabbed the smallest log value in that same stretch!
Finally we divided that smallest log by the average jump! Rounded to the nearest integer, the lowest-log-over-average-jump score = 268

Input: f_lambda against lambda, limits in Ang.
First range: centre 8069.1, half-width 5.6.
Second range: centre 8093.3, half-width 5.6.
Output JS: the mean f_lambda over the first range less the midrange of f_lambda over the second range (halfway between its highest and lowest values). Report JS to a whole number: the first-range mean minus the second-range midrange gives -1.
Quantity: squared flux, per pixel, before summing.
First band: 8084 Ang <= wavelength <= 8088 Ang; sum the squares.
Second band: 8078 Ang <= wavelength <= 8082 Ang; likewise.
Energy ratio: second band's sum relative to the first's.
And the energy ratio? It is 1.00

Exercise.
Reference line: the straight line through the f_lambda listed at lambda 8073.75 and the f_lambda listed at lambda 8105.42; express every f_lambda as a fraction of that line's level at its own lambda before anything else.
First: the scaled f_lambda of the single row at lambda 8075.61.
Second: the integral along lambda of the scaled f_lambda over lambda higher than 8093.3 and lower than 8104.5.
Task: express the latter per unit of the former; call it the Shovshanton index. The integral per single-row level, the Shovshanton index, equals 11.6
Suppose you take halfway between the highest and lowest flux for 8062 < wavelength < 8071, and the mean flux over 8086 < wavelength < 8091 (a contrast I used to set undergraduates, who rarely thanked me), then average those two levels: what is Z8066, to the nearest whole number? 242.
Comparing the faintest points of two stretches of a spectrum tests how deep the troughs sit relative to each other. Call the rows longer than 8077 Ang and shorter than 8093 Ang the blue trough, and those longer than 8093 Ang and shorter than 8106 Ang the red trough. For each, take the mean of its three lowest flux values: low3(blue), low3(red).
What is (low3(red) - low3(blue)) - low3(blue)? -237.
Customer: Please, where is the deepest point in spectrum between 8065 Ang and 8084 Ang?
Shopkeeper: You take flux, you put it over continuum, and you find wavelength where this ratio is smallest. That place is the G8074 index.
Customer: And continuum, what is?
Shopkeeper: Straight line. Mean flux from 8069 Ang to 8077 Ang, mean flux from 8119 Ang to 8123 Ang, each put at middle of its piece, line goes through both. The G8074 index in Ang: 8070.04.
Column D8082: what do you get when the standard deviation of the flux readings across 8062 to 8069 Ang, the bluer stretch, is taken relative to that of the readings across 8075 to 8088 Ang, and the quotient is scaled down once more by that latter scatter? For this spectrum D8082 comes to 0.25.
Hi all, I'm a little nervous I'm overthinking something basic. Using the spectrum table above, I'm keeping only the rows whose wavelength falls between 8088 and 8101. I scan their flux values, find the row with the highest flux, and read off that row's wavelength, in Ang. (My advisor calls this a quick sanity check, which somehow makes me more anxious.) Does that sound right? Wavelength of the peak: 8092.37 Ang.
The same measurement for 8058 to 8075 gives 8068.18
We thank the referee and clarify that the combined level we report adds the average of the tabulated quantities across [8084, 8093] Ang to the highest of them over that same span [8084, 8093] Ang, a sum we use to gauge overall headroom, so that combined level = 496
